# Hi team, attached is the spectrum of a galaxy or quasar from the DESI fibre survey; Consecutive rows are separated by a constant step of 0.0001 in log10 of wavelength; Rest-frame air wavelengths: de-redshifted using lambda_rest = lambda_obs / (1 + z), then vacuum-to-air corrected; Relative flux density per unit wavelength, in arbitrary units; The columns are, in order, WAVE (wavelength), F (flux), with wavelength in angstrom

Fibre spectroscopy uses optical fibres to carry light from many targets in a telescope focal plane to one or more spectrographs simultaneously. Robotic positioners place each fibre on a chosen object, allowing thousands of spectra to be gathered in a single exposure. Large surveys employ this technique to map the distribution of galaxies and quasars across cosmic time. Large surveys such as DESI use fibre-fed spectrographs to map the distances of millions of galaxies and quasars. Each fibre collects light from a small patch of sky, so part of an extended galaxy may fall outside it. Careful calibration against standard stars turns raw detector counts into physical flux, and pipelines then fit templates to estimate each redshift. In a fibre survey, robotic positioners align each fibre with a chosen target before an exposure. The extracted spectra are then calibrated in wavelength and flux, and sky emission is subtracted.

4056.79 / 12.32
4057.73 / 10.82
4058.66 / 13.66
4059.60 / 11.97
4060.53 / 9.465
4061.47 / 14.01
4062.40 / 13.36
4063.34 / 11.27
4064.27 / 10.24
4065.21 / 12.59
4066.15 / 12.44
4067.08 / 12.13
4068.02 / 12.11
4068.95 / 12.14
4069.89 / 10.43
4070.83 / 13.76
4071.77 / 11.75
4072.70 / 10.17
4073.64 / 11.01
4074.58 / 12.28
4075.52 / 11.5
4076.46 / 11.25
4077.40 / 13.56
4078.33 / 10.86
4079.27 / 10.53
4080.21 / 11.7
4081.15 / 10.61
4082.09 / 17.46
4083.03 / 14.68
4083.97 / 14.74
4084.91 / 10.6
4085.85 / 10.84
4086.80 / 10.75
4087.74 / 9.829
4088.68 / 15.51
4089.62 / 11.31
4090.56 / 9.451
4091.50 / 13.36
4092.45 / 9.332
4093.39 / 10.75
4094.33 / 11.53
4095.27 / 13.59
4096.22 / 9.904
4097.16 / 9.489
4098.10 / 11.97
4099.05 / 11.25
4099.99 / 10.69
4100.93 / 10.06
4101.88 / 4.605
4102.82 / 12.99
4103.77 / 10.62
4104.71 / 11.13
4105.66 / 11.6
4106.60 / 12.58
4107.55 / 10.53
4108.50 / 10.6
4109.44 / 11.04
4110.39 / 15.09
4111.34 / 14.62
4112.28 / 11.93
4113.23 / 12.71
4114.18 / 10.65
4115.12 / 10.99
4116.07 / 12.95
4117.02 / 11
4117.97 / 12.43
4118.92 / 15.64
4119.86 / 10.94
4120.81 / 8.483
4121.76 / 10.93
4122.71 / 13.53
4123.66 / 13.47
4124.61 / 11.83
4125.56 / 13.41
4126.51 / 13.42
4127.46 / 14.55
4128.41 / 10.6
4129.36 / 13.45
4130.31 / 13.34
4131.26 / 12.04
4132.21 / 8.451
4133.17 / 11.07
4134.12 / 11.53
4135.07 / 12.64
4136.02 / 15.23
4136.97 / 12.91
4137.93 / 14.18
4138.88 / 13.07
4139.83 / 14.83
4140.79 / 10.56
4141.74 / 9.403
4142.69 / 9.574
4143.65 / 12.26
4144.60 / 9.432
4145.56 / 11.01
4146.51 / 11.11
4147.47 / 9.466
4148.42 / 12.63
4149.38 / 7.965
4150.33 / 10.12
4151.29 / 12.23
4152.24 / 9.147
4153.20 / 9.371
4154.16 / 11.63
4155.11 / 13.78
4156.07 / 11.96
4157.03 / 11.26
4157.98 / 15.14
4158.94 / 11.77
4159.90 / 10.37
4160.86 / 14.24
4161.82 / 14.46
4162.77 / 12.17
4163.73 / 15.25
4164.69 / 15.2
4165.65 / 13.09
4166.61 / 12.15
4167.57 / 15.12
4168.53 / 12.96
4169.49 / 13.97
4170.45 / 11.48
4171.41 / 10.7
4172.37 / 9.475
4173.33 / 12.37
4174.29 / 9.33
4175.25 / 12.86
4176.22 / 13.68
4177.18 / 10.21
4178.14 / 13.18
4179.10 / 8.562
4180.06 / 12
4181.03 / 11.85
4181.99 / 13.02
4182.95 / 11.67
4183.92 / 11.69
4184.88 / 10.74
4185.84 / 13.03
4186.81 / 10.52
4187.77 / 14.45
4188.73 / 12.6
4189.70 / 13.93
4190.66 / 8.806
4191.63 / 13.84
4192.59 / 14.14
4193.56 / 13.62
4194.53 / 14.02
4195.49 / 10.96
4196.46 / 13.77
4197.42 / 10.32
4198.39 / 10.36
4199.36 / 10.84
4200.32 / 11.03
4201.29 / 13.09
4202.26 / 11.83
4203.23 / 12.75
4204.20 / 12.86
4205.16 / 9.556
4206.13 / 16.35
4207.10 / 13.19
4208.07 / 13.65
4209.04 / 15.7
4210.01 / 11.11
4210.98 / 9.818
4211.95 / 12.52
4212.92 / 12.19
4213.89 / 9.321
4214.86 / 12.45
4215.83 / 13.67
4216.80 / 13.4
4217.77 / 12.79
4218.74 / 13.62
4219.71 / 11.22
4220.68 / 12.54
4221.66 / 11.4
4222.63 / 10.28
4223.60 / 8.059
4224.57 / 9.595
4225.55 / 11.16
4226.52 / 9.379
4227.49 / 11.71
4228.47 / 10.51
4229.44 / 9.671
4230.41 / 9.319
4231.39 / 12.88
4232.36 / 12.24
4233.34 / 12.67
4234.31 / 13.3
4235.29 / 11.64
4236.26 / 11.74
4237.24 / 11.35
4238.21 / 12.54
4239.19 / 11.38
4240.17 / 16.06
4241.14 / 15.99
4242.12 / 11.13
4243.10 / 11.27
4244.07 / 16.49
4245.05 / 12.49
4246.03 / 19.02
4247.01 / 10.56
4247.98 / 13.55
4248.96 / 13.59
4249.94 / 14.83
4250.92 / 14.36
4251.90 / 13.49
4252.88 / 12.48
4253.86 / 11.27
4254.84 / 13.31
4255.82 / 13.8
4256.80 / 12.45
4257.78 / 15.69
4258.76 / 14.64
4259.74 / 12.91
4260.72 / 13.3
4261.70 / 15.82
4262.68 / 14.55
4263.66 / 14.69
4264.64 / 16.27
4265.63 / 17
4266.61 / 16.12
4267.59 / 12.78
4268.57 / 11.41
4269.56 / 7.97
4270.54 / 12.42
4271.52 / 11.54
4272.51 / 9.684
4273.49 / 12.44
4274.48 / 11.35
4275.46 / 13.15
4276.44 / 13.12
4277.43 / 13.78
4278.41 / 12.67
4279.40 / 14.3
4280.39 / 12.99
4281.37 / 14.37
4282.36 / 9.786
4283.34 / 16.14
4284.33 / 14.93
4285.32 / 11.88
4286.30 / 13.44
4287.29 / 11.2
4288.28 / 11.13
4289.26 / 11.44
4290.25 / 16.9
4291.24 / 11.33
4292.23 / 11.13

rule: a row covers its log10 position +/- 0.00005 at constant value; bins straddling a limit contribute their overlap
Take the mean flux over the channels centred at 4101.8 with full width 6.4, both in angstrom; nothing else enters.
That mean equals 10.2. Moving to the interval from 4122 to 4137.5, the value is 12.6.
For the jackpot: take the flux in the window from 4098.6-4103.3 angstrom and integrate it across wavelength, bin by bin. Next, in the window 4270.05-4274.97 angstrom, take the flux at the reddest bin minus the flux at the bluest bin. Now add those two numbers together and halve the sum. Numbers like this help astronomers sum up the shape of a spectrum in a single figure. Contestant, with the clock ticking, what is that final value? 23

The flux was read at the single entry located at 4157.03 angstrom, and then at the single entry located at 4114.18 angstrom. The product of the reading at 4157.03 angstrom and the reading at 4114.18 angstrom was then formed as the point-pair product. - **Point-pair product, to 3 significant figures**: 120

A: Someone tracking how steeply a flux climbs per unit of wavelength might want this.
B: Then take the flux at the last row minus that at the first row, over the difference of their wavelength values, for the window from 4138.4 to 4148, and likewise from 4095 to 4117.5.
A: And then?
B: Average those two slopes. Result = -0.27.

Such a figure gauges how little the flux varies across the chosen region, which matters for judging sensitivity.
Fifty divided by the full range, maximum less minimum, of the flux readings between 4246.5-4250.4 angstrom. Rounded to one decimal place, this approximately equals 11.7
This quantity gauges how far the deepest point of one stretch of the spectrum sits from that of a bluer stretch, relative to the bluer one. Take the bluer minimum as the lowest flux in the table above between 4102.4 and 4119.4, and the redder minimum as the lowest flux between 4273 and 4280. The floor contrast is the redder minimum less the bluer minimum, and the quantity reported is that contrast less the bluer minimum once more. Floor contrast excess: -10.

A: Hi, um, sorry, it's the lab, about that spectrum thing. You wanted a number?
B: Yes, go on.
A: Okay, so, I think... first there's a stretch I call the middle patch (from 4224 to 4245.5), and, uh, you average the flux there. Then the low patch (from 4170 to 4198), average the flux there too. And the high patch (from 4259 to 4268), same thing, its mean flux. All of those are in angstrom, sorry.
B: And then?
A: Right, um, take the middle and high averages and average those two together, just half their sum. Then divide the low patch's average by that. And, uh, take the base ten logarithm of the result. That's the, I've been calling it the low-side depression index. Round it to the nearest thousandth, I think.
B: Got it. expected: -0.050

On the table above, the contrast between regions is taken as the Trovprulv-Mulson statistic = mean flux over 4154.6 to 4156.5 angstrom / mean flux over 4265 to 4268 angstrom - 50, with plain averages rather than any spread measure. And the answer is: -49.2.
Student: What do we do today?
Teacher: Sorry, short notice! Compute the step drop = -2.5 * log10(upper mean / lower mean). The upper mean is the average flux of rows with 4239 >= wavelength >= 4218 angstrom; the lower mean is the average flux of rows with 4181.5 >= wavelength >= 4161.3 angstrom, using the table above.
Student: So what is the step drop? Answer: 0.10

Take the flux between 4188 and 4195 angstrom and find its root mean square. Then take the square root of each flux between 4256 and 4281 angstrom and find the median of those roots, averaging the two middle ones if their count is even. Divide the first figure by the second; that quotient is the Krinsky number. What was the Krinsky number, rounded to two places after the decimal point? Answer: 3.62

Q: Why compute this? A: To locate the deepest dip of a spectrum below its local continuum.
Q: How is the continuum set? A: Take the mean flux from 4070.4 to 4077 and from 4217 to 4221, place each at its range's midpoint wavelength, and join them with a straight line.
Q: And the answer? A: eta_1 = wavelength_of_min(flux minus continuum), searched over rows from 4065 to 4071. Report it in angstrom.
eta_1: 4069.89 angstrom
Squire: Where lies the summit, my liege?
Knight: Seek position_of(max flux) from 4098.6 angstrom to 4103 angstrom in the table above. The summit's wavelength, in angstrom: 4102.82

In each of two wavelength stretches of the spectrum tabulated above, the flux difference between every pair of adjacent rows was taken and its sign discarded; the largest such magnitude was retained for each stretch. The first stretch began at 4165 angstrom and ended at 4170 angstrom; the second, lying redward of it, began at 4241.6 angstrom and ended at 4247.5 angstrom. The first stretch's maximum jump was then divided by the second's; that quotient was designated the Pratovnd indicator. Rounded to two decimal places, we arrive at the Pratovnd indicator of 0.35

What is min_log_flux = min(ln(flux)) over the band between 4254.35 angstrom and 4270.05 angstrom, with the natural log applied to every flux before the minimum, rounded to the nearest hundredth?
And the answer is 2.08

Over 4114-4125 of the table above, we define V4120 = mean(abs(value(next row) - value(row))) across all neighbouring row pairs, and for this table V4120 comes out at 2.07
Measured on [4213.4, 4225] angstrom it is 1.44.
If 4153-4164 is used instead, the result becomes 2.28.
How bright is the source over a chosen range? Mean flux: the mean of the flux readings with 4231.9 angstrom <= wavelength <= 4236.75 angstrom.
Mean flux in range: 12.3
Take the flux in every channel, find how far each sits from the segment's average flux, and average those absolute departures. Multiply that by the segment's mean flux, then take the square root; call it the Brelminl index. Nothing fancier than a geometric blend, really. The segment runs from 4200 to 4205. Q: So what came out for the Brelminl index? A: 2.9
